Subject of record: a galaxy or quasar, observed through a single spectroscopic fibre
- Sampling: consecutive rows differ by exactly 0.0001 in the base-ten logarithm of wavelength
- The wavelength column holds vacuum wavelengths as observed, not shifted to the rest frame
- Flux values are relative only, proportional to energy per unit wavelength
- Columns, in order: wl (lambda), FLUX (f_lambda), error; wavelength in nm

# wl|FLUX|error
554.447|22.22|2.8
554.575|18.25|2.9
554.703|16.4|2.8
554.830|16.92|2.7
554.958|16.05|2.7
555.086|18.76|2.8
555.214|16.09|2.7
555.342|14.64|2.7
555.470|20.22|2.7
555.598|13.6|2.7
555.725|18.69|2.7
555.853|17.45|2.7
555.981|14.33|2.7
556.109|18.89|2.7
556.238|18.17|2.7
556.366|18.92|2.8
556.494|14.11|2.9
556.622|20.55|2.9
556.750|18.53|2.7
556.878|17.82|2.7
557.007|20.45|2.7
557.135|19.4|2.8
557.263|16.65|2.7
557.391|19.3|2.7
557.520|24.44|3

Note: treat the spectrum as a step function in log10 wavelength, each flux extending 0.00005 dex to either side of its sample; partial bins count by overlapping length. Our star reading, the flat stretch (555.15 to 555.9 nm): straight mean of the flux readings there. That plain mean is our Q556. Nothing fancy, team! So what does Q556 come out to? 16.8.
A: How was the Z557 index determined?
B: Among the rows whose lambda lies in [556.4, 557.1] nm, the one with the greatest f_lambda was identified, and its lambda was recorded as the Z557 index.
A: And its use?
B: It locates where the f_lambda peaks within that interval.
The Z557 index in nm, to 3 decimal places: 556.622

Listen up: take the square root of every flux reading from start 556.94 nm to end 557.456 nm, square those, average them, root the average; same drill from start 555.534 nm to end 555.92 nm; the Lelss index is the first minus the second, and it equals 0.28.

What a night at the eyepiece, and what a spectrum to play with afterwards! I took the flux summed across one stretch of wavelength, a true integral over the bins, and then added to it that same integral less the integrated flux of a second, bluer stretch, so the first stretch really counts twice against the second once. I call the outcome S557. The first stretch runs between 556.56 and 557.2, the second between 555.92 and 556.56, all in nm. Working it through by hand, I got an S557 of 14.0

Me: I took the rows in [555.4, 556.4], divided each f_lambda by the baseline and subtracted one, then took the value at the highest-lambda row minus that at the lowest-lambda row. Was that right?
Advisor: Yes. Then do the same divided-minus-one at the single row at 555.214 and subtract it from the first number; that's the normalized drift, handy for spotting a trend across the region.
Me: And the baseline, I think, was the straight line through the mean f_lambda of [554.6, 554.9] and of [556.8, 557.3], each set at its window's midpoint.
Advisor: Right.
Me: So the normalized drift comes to -0.1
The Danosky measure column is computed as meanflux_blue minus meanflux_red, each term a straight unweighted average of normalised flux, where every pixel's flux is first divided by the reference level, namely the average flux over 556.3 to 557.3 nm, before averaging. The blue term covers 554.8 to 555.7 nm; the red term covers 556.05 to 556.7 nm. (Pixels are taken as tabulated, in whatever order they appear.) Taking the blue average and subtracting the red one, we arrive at -0.08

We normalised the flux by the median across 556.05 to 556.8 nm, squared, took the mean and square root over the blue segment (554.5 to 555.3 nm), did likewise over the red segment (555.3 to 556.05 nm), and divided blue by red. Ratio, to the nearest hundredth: 1.03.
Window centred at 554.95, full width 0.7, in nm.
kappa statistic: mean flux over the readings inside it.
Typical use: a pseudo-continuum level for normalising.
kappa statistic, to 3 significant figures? 16.8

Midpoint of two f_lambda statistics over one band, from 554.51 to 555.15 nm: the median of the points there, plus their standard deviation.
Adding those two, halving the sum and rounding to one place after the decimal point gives 9.0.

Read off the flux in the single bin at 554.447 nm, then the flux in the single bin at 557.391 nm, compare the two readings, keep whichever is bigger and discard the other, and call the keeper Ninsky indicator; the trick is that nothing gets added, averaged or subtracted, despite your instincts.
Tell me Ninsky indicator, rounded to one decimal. 22.2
